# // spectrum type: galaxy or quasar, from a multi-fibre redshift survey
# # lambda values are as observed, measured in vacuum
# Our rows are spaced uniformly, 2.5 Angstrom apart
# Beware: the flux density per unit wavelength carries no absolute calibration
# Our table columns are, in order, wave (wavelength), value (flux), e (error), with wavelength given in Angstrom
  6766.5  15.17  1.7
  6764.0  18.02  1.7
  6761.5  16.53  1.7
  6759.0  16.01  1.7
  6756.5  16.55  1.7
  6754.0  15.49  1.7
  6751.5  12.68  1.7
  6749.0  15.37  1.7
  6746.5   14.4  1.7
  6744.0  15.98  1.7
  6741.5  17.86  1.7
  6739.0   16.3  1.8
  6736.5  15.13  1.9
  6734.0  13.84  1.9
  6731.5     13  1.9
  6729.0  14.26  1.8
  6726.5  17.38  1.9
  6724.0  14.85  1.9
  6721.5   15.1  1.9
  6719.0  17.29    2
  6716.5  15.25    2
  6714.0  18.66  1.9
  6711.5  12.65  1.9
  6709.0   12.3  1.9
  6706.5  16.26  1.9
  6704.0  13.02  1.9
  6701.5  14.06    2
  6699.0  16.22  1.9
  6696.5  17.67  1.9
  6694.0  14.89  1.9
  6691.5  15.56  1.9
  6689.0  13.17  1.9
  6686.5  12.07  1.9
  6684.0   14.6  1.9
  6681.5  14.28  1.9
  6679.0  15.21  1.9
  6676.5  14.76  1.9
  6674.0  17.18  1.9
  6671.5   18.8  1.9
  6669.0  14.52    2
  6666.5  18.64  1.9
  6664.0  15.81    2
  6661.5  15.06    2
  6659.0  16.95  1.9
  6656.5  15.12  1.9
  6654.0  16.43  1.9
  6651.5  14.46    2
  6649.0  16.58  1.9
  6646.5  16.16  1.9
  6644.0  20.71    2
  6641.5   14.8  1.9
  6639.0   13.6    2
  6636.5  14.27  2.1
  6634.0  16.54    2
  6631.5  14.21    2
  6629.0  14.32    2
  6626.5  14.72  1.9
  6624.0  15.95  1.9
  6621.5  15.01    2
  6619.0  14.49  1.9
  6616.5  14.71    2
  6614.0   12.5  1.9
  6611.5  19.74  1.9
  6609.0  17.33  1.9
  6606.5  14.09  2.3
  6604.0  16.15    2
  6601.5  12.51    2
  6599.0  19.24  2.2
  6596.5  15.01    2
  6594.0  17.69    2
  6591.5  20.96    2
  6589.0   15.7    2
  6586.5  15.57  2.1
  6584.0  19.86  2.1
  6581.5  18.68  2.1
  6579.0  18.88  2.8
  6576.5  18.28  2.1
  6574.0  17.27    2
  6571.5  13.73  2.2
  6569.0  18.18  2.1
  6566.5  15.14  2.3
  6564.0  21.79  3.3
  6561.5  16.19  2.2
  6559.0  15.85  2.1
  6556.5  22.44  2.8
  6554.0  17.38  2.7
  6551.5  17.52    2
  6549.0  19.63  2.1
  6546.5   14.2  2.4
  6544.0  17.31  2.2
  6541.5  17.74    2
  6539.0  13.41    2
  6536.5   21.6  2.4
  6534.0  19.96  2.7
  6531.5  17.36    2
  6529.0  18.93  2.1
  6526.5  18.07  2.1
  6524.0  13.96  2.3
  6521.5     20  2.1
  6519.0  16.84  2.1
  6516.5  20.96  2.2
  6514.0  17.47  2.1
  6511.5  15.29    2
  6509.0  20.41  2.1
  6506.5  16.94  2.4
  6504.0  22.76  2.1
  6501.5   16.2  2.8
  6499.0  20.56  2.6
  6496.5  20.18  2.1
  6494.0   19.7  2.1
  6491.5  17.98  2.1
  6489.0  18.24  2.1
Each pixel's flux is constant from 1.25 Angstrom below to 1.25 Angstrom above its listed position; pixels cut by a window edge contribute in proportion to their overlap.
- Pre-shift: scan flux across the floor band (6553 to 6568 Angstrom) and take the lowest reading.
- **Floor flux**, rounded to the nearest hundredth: 15.14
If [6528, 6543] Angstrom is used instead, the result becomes 13.41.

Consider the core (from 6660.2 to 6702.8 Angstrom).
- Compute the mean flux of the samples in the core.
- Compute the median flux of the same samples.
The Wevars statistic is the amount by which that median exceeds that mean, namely -0.38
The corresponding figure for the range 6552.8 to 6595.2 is -0.17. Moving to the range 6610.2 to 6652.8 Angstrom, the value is -0.74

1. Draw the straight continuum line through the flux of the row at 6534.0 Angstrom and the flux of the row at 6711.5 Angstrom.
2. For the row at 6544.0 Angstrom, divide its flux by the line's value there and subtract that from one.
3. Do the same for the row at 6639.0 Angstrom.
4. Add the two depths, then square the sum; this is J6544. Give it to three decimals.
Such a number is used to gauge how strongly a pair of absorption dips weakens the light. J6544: 0.060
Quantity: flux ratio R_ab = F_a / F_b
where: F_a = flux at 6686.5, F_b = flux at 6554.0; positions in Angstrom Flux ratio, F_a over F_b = 0.69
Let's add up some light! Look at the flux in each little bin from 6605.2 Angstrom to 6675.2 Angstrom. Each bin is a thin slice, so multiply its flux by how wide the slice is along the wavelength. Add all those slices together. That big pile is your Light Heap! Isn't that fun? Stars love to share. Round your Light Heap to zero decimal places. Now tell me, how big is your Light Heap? 1107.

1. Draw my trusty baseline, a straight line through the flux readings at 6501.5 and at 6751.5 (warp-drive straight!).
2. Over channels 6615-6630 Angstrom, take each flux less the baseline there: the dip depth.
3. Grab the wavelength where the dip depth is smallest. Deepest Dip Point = 6629.0 Angstrom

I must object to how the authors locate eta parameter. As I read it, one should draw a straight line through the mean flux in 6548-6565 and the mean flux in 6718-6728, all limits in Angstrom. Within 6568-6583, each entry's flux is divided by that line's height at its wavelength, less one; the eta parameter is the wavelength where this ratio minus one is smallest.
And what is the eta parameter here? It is 6571.5 Angstrom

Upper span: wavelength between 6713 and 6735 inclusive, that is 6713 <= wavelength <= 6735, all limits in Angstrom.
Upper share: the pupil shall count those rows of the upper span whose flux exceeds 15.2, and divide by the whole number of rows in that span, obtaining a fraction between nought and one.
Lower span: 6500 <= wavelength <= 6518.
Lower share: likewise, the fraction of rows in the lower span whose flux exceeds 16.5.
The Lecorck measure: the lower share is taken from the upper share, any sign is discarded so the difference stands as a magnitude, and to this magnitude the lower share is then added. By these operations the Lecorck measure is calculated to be 0.98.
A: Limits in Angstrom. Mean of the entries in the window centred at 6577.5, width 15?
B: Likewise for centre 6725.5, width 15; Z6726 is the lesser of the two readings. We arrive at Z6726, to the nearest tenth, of 15.3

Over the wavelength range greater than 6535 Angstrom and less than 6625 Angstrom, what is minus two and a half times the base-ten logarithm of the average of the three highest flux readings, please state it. -3.35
